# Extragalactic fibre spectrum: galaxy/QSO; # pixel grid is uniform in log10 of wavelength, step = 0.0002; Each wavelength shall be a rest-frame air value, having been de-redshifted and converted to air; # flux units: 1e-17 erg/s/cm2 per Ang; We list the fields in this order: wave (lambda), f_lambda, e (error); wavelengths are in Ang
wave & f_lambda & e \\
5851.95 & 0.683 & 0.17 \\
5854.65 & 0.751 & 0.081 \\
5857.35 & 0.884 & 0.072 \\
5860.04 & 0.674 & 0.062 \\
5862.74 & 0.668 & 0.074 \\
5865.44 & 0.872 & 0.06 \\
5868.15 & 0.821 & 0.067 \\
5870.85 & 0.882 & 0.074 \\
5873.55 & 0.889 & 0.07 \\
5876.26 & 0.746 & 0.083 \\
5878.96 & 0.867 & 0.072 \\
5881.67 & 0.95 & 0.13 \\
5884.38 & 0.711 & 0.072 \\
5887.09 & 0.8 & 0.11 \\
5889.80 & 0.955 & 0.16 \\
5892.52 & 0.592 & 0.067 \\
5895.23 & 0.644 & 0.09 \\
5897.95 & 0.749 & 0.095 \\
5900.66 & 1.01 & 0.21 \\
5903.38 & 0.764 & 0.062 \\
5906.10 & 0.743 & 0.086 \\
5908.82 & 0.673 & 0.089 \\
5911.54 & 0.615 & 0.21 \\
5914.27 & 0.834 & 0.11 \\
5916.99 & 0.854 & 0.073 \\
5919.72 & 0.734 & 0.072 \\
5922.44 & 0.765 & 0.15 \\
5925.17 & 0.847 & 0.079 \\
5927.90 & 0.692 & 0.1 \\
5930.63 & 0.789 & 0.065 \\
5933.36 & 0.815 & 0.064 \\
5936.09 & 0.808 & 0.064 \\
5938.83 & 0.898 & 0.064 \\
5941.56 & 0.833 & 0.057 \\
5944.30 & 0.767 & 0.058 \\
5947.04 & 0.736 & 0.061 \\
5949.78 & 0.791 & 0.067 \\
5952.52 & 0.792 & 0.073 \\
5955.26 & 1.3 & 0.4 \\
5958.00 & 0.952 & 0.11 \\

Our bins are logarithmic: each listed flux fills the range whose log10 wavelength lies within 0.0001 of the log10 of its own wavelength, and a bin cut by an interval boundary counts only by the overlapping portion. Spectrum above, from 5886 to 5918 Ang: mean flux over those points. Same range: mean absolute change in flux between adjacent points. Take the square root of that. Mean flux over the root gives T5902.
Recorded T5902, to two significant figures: 2.0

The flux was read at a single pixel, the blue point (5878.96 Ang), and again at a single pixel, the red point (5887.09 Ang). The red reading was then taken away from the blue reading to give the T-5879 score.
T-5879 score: 0.07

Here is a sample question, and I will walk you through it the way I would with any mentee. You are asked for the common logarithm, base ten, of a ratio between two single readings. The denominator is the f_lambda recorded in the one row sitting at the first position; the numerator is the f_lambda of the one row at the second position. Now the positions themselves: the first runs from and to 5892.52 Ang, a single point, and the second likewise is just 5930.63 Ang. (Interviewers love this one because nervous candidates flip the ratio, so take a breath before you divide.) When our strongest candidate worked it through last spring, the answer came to 0.12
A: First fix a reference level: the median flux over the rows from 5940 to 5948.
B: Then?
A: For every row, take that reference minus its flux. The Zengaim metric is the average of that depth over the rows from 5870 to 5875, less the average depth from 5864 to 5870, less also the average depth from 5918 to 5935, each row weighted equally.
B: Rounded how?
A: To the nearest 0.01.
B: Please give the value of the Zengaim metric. -0.03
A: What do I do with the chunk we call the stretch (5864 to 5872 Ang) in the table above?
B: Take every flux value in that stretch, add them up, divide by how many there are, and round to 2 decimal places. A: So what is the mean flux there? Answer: 0.86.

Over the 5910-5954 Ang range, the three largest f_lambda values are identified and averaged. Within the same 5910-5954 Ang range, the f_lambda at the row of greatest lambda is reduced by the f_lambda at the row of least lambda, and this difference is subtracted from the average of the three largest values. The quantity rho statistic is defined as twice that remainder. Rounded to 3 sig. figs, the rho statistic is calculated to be 1.38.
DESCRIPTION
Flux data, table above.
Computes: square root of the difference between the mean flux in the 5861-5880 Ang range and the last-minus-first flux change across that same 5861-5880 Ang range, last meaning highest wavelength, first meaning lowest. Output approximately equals 0.79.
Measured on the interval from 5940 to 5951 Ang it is 0.91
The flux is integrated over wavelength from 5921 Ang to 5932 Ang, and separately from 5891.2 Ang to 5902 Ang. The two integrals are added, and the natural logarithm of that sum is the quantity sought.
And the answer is 2.81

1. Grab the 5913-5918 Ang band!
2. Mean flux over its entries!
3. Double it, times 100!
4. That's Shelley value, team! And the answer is 169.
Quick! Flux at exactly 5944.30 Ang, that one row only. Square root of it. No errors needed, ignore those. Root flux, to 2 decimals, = 0.88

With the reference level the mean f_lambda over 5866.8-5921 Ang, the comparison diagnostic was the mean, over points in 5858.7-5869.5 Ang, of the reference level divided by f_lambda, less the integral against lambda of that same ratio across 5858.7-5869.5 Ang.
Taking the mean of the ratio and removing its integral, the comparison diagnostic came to -10.4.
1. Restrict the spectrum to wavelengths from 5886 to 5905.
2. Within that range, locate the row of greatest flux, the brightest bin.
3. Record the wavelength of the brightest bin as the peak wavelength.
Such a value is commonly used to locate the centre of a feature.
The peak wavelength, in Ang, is 5900.66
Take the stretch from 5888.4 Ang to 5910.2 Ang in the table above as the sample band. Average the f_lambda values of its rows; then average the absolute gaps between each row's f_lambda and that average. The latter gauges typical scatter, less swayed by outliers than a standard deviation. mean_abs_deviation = 0.108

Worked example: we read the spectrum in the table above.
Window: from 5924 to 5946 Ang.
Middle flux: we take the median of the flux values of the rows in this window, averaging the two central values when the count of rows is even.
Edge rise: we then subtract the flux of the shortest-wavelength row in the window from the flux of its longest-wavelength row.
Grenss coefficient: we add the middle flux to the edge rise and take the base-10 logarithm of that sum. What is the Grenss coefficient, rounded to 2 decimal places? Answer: -0.14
